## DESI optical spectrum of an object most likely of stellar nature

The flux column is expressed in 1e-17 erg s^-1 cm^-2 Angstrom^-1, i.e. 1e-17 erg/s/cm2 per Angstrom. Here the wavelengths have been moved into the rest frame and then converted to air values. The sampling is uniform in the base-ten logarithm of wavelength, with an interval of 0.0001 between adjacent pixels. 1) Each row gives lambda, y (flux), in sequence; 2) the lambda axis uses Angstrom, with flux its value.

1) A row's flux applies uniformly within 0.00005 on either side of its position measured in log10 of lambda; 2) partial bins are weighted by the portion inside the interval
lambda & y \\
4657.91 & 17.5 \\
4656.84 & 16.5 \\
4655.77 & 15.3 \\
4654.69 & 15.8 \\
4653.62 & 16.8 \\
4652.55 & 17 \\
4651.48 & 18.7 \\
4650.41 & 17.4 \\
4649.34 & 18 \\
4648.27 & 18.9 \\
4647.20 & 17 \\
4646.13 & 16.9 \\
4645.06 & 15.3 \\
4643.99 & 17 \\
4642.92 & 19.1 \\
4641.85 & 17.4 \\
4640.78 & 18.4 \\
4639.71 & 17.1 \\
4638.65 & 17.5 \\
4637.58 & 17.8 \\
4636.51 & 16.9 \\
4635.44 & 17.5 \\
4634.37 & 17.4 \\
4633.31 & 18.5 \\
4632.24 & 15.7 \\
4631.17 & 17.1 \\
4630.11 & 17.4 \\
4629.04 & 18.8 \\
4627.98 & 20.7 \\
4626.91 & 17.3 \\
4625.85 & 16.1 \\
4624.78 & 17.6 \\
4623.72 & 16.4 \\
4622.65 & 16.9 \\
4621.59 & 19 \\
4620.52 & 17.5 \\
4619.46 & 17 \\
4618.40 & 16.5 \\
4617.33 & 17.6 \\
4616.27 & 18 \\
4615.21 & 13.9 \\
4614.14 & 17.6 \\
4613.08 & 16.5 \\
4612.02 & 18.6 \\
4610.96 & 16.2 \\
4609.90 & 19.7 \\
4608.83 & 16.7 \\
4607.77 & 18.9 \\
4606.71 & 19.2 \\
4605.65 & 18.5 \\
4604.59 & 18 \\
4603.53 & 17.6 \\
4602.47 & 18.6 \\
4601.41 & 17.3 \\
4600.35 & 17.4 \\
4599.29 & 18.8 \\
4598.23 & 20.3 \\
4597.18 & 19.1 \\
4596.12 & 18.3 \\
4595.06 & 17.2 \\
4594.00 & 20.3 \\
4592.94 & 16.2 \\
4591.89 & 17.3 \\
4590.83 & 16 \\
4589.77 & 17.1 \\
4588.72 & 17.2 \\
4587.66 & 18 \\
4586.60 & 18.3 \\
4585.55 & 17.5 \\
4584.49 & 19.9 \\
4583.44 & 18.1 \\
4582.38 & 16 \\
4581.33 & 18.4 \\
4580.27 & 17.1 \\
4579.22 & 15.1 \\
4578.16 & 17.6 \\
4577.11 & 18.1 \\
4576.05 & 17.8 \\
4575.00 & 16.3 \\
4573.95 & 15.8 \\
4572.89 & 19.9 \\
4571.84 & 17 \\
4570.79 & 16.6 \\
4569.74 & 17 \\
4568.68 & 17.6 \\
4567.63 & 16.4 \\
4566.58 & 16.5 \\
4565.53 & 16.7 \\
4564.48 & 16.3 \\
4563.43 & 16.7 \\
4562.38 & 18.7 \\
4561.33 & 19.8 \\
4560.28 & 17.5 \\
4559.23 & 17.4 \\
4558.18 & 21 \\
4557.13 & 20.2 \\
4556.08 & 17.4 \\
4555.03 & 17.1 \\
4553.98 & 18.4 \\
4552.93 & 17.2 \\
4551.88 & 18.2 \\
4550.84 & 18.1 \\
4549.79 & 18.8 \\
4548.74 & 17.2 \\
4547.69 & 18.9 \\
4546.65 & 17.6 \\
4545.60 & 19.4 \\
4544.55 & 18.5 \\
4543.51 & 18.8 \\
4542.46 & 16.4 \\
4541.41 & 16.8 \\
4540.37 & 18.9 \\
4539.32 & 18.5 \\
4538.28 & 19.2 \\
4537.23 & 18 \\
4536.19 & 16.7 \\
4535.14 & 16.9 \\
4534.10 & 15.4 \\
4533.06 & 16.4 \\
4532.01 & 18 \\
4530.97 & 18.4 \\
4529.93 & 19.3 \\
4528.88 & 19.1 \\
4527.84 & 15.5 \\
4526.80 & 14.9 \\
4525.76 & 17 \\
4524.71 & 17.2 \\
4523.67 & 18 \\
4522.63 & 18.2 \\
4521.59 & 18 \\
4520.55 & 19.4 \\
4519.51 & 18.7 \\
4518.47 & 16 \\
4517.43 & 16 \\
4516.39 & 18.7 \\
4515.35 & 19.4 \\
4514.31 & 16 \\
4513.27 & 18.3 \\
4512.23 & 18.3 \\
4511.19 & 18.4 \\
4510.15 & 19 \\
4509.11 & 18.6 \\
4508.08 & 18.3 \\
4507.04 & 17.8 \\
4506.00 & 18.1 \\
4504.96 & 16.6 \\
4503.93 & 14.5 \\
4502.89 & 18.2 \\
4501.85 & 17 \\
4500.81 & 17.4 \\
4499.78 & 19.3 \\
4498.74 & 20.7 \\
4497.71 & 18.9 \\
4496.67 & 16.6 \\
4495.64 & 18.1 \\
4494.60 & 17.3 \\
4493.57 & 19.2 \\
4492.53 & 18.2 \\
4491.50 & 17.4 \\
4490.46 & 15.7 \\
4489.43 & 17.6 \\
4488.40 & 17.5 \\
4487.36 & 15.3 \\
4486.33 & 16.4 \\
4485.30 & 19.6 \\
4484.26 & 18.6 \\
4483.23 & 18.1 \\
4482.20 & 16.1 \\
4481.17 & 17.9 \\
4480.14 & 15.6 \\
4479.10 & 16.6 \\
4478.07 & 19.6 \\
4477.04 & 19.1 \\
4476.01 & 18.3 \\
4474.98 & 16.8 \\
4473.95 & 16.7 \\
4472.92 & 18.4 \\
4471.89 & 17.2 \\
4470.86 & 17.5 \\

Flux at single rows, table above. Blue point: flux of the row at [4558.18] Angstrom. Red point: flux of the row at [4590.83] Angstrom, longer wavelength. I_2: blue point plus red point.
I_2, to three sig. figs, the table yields 37.0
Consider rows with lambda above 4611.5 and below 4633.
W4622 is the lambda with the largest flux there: 4627.98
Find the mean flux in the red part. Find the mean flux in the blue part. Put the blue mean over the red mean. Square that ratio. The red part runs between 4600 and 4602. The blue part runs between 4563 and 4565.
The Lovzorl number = 0.90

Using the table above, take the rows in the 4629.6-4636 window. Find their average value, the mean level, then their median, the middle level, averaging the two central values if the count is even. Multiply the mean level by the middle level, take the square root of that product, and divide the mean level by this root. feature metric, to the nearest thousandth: 0.996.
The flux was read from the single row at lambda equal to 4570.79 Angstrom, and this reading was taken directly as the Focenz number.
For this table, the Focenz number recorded 16.6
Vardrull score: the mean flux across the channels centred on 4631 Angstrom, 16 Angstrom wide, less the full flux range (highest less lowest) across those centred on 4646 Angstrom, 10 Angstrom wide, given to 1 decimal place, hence 13.7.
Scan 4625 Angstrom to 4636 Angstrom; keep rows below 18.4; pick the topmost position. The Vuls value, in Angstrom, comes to 4635.44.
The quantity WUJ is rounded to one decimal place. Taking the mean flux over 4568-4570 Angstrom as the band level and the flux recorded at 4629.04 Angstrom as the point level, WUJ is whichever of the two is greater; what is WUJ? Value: 18.8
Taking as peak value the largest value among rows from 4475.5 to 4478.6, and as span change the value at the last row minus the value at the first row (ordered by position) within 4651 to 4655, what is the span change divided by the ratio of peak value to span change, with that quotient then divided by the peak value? 0.022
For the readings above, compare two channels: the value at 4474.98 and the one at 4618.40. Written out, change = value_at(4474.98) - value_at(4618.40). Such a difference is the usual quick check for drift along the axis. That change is 0.3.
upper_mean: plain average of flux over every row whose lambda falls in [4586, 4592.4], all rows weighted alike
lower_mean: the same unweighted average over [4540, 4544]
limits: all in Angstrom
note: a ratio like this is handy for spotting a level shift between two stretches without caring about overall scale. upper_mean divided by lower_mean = 0.98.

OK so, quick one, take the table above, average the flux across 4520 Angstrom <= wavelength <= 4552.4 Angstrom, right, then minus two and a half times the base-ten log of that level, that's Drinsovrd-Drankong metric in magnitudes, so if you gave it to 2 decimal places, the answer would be -3.13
